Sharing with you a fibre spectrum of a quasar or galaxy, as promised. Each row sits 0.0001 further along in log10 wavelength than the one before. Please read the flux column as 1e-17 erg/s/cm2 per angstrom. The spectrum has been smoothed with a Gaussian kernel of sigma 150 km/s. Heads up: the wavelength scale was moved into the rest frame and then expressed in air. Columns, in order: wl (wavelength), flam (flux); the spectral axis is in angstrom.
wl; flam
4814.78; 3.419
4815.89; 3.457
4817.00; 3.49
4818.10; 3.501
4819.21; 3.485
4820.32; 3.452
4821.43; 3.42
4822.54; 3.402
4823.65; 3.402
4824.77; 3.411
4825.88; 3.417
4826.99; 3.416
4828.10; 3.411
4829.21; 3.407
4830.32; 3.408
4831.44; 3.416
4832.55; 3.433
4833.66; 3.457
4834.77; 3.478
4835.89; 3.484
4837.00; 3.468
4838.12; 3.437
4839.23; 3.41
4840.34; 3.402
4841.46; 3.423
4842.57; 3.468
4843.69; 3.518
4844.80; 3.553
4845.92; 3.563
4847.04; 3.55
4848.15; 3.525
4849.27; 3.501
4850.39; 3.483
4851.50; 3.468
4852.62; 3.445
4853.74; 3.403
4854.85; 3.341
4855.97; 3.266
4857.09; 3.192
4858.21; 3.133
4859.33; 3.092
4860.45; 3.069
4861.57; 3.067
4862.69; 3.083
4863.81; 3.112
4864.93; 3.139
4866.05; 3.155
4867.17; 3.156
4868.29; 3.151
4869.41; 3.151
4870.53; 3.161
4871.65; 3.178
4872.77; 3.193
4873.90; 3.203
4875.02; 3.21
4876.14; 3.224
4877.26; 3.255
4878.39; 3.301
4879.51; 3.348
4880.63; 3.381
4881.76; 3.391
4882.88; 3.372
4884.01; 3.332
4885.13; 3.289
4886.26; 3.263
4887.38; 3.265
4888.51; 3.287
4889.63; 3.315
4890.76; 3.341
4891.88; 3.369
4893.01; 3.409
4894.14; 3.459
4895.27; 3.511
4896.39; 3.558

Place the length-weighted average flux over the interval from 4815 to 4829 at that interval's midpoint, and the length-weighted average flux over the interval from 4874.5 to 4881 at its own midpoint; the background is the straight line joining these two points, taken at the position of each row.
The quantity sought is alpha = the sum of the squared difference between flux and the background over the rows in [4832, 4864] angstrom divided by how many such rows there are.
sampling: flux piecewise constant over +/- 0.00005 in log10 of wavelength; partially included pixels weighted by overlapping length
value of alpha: 0.021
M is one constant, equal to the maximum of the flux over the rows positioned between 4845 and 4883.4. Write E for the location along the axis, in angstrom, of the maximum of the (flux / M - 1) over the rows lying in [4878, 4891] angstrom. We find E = 4881.76 angstrom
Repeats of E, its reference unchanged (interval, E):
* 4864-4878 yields 4877.26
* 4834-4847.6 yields 4845.92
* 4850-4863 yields 4850.39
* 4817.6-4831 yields 4818.10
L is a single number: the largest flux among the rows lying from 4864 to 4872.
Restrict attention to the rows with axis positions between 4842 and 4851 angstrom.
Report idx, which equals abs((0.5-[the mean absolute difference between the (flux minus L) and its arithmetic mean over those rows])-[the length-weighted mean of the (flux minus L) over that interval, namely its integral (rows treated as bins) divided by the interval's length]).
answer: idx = 0.13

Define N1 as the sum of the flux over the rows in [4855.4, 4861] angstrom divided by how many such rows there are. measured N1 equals 3.15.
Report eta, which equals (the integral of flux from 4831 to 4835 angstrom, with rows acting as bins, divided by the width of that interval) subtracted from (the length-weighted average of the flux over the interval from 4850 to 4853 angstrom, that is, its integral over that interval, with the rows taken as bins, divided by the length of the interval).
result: 0.02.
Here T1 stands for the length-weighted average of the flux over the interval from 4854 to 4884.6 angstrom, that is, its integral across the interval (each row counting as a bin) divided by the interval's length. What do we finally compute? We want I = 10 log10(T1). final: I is 5.07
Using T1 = 3.21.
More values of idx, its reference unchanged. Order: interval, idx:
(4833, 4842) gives 0.21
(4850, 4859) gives 0.24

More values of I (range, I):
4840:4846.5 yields 5.42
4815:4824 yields 5.38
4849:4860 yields 5.22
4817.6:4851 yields 5.39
